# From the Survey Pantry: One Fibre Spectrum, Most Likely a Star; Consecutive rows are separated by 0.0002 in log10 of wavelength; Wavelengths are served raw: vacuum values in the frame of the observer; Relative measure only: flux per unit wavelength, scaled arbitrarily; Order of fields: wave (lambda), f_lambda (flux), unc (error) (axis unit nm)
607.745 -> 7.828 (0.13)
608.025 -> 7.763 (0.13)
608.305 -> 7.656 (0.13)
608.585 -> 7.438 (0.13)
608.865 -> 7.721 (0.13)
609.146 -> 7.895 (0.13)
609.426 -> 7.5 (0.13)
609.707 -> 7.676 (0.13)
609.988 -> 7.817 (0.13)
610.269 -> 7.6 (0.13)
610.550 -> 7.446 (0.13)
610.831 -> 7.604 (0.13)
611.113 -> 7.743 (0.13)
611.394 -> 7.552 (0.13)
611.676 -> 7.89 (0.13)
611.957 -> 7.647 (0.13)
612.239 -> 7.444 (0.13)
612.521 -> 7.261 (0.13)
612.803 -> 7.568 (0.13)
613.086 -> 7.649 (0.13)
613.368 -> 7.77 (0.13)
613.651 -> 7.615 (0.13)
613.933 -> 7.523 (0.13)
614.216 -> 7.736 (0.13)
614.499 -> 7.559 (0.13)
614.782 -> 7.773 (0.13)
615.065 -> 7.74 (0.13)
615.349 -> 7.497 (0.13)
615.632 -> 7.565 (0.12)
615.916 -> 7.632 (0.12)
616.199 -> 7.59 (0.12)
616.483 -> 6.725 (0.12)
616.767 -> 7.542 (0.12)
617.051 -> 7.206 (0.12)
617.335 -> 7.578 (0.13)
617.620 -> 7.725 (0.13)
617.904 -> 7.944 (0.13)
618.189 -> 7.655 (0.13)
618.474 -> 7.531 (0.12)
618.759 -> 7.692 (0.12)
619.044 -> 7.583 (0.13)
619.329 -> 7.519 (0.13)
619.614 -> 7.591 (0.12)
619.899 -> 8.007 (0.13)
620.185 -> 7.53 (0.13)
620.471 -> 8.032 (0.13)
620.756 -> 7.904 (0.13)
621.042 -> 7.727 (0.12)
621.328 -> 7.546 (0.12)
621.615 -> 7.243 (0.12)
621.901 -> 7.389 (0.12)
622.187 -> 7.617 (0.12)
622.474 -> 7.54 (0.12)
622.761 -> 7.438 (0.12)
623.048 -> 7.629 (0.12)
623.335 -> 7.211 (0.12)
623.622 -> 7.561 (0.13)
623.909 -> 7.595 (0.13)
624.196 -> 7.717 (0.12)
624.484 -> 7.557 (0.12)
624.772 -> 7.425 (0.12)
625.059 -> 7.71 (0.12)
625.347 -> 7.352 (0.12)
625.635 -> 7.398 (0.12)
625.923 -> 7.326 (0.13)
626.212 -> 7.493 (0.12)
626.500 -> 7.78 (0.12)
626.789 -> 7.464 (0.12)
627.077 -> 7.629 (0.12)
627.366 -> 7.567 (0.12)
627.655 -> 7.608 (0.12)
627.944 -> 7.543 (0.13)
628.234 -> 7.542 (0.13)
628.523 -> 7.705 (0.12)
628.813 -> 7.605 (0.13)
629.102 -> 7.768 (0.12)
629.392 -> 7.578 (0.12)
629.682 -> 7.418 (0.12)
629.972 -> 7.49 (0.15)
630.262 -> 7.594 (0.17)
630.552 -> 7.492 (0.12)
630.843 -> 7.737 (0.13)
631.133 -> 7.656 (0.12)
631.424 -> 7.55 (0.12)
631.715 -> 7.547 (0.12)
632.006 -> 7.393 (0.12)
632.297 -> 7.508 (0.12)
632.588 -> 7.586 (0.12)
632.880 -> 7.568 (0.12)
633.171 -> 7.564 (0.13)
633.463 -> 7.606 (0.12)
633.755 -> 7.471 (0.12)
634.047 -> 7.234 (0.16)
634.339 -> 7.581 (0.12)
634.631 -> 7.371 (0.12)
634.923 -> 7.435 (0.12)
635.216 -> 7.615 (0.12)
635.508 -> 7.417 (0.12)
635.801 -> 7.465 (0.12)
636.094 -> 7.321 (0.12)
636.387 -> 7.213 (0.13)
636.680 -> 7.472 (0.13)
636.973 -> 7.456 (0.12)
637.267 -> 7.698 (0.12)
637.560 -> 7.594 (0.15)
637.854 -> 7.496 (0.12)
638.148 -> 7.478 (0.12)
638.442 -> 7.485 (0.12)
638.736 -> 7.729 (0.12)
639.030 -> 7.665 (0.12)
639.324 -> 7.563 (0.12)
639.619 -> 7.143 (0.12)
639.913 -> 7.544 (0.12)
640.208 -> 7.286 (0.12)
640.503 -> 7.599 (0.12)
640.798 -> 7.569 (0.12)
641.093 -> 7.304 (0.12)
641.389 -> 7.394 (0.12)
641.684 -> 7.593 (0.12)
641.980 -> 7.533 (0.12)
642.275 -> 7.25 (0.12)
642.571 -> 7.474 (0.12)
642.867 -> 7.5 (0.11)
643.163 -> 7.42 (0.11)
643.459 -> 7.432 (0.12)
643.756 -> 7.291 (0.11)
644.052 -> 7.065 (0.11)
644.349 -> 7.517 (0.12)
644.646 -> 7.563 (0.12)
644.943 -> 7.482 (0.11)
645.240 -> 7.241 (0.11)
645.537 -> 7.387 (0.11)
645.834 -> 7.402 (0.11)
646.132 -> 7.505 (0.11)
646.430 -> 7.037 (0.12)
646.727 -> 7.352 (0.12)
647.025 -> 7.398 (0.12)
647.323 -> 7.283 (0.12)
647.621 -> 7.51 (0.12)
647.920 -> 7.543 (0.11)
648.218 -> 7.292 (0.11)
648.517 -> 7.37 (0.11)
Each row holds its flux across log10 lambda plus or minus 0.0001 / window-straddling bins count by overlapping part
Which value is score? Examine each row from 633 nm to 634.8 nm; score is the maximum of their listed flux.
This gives 7.606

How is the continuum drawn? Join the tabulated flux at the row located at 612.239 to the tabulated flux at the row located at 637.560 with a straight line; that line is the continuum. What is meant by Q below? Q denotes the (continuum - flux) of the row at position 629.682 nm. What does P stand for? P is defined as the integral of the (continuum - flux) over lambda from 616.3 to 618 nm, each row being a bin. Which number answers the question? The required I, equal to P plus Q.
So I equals 0.2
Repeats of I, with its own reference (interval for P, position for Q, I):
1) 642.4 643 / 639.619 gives 0.6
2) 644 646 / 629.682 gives 0.6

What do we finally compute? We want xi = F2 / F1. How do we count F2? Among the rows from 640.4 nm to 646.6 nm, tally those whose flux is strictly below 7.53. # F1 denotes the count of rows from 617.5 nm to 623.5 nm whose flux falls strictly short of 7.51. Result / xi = 4.0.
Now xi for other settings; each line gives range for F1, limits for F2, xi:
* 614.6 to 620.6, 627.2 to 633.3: 1.7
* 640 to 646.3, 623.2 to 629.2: 0.5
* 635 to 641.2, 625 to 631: 0.7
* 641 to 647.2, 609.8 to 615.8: 0.3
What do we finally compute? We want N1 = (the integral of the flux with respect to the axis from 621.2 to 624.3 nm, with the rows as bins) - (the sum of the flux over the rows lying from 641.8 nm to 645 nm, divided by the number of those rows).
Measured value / 15.8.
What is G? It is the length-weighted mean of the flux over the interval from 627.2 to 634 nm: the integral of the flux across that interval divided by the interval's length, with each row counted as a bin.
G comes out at 7.56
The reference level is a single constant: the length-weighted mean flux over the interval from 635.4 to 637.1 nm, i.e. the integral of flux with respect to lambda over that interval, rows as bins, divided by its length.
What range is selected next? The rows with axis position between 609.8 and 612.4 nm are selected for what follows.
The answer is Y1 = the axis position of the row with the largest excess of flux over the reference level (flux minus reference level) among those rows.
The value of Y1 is 611.676 nm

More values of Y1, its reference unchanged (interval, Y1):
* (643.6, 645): 644.646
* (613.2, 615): 614.782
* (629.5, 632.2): 630.843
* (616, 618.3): 617.904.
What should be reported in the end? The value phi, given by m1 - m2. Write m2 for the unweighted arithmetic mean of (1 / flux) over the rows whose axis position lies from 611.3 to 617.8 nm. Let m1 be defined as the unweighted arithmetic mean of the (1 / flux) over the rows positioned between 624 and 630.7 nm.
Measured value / -0.0001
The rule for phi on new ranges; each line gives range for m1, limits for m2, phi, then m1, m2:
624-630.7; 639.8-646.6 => -0.0026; 0.1324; 0.135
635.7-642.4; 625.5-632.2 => 0.0016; 0.1339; 0.132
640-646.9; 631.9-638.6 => 0.0015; 0.1352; 0.134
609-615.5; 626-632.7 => -0.0009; 0.1311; 0.132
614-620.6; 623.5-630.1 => -0.0007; 0.1316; 0.132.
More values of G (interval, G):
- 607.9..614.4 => 7.63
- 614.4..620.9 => 7.61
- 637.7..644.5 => 7.45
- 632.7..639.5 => 7.50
